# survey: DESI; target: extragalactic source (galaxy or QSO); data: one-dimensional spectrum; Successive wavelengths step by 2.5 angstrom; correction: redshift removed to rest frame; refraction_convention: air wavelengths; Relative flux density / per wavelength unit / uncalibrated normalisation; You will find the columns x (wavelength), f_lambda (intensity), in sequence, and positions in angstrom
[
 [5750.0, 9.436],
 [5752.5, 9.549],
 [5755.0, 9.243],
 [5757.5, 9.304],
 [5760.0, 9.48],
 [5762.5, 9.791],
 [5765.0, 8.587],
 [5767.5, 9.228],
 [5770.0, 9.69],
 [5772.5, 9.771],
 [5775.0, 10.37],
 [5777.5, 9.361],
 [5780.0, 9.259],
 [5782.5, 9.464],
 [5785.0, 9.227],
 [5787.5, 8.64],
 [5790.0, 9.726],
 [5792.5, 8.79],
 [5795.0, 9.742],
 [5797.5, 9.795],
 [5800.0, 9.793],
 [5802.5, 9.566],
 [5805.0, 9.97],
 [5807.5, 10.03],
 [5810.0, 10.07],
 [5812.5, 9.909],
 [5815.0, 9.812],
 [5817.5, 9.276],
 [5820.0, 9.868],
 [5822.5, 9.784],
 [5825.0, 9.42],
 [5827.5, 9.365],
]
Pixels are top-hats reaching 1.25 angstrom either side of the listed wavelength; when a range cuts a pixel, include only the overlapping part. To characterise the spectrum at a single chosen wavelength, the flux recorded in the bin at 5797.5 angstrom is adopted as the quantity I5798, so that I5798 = 9.795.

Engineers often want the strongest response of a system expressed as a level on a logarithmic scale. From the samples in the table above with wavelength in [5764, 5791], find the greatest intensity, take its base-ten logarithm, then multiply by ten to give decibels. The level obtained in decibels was 10.2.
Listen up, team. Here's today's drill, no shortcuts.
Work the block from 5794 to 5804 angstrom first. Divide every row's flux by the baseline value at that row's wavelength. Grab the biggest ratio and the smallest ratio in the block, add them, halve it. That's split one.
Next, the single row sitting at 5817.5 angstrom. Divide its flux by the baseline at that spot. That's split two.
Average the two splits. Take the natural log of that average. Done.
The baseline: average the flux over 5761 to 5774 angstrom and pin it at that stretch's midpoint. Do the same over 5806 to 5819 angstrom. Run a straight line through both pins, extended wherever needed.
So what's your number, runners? -0.032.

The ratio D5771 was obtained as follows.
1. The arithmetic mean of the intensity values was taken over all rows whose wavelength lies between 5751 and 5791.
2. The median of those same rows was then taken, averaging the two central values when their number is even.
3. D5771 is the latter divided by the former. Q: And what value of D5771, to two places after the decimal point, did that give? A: 1.00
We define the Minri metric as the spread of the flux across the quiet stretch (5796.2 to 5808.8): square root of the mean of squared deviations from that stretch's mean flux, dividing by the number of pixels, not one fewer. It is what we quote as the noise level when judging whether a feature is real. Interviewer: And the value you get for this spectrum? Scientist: 0.162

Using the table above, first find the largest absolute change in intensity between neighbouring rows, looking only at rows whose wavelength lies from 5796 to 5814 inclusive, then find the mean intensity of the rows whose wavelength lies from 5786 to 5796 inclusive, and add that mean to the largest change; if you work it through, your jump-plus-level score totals 9.6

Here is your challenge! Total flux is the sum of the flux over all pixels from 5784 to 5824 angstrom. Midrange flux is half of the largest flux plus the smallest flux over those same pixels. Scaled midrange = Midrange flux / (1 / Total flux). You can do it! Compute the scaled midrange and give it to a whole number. 1441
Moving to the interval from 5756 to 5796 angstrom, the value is 1426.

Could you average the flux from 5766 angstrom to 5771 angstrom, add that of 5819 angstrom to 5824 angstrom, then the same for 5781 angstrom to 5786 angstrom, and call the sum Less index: 28.6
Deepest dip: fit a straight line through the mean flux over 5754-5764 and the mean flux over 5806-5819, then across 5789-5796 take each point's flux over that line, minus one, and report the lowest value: -0.092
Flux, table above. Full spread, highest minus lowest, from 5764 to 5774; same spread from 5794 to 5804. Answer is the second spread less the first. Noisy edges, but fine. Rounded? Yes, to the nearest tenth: -1.0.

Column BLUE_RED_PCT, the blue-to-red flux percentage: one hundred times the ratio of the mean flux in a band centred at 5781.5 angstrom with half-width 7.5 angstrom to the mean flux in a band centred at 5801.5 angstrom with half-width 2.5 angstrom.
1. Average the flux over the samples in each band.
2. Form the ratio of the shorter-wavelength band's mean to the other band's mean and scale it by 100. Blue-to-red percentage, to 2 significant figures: 97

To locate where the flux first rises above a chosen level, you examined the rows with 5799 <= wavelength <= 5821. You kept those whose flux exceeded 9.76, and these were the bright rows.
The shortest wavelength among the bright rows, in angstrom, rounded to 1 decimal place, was 5800.0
